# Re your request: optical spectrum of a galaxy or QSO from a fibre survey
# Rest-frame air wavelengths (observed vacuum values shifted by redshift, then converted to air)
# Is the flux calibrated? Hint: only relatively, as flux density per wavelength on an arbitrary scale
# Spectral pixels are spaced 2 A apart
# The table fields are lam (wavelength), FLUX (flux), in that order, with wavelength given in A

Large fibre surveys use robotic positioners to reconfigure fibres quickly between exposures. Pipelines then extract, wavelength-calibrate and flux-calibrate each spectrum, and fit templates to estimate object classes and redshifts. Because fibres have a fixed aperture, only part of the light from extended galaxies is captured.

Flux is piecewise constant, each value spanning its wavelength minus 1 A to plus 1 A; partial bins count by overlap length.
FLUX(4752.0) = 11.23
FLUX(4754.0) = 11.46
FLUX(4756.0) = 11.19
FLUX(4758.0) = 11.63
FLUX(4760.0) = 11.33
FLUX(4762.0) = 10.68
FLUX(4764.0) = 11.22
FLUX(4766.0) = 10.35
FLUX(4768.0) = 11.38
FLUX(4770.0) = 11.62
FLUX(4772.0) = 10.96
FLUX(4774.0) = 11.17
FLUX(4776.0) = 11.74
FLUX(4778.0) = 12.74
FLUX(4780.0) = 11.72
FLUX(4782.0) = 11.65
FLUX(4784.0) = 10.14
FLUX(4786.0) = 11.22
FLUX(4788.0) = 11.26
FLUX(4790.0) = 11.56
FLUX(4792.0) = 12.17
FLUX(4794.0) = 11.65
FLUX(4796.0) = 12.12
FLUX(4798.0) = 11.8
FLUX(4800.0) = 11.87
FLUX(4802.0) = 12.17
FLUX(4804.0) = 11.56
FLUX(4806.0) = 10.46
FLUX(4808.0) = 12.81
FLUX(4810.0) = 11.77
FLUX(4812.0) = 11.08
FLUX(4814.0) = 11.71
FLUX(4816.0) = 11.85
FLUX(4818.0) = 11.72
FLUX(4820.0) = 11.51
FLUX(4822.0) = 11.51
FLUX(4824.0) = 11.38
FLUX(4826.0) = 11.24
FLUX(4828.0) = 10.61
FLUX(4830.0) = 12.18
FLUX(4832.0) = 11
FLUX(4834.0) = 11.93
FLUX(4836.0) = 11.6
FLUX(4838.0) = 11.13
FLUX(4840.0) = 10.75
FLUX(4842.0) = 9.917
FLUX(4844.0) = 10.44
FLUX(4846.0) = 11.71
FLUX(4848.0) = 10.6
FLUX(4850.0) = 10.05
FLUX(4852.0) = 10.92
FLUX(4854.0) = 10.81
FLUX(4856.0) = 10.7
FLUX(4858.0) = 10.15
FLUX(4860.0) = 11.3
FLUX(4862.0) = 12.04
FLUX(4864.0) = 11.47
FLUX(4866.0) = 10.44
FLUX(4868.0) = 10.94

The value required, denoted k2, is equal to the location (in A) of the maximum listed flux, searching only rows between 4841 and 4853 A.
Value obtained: 4846.0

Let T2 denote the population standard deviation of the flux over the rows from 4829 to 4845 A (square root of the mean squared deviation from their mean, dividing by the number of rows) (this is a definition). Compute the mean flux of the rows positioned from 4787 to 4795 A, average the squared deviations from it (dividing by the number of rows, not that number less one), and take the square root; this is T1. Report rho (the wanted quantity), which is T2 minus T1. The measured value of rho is 0.39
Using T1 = 0.3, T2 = 0.71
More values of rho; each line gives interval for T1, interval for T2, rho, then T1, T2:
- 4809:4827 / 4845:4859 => 0.26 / 0.2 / 0.51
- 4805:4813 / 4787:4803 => -0.57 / 0.9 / 0.31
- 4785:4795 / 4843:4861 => 0.16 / 0.3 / 0.50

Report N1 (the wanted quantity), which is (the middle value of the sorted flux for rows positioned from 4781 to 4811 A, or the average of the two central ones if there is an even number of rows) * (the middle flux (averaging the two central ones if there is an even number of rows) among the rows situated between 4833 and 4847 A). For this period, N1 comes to 130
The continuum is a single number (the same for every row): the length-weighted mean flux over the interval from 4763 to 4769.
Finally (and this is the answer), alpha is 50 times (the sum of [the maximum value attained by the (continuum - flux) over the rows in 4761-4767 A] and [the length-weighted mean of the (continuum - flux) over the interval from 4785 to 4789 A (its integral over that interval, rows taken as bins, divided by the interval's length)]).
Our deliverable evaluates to 19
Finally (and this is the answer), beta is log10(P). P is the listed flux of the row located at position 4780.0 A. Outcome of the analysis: 1.07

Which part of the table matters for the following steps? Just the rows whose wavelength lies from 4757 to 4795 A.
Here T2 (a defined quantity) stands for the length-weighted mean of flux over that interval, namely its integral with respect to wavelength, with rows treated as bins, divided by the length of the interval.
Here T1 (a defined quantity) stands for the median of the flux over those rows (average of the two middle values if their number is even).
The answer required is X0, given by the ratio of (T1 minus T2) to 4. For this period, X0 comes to 0.000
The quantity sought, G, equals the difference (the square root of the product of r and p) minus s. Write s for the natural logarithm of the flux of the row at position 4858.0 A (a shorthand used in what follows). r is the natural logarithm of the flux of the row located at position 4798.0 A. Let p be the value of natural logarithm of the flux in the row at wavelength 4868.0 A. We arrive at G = 0.11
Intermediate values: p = 2.39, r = 2.47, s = 2.32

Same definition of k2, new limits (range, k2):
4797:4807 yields 4802.0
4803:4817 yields 4808.0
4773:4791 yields 4778.0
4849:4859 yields 4852.0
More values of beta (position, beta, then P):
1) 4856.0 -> 1.03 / 10.7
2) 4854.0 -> 1.03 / 10.81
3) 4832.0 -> 1.04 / 11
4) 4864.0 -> 1.06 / 11.47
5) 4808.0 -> 1.11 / 12.81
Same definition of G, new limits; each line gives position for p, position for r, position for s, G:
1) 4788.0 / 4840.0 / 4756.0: -0.02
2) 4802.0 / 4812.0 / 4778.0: -0.09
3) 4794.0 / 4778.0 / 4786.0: 0.08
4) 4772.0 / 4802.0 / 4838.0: 0.04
